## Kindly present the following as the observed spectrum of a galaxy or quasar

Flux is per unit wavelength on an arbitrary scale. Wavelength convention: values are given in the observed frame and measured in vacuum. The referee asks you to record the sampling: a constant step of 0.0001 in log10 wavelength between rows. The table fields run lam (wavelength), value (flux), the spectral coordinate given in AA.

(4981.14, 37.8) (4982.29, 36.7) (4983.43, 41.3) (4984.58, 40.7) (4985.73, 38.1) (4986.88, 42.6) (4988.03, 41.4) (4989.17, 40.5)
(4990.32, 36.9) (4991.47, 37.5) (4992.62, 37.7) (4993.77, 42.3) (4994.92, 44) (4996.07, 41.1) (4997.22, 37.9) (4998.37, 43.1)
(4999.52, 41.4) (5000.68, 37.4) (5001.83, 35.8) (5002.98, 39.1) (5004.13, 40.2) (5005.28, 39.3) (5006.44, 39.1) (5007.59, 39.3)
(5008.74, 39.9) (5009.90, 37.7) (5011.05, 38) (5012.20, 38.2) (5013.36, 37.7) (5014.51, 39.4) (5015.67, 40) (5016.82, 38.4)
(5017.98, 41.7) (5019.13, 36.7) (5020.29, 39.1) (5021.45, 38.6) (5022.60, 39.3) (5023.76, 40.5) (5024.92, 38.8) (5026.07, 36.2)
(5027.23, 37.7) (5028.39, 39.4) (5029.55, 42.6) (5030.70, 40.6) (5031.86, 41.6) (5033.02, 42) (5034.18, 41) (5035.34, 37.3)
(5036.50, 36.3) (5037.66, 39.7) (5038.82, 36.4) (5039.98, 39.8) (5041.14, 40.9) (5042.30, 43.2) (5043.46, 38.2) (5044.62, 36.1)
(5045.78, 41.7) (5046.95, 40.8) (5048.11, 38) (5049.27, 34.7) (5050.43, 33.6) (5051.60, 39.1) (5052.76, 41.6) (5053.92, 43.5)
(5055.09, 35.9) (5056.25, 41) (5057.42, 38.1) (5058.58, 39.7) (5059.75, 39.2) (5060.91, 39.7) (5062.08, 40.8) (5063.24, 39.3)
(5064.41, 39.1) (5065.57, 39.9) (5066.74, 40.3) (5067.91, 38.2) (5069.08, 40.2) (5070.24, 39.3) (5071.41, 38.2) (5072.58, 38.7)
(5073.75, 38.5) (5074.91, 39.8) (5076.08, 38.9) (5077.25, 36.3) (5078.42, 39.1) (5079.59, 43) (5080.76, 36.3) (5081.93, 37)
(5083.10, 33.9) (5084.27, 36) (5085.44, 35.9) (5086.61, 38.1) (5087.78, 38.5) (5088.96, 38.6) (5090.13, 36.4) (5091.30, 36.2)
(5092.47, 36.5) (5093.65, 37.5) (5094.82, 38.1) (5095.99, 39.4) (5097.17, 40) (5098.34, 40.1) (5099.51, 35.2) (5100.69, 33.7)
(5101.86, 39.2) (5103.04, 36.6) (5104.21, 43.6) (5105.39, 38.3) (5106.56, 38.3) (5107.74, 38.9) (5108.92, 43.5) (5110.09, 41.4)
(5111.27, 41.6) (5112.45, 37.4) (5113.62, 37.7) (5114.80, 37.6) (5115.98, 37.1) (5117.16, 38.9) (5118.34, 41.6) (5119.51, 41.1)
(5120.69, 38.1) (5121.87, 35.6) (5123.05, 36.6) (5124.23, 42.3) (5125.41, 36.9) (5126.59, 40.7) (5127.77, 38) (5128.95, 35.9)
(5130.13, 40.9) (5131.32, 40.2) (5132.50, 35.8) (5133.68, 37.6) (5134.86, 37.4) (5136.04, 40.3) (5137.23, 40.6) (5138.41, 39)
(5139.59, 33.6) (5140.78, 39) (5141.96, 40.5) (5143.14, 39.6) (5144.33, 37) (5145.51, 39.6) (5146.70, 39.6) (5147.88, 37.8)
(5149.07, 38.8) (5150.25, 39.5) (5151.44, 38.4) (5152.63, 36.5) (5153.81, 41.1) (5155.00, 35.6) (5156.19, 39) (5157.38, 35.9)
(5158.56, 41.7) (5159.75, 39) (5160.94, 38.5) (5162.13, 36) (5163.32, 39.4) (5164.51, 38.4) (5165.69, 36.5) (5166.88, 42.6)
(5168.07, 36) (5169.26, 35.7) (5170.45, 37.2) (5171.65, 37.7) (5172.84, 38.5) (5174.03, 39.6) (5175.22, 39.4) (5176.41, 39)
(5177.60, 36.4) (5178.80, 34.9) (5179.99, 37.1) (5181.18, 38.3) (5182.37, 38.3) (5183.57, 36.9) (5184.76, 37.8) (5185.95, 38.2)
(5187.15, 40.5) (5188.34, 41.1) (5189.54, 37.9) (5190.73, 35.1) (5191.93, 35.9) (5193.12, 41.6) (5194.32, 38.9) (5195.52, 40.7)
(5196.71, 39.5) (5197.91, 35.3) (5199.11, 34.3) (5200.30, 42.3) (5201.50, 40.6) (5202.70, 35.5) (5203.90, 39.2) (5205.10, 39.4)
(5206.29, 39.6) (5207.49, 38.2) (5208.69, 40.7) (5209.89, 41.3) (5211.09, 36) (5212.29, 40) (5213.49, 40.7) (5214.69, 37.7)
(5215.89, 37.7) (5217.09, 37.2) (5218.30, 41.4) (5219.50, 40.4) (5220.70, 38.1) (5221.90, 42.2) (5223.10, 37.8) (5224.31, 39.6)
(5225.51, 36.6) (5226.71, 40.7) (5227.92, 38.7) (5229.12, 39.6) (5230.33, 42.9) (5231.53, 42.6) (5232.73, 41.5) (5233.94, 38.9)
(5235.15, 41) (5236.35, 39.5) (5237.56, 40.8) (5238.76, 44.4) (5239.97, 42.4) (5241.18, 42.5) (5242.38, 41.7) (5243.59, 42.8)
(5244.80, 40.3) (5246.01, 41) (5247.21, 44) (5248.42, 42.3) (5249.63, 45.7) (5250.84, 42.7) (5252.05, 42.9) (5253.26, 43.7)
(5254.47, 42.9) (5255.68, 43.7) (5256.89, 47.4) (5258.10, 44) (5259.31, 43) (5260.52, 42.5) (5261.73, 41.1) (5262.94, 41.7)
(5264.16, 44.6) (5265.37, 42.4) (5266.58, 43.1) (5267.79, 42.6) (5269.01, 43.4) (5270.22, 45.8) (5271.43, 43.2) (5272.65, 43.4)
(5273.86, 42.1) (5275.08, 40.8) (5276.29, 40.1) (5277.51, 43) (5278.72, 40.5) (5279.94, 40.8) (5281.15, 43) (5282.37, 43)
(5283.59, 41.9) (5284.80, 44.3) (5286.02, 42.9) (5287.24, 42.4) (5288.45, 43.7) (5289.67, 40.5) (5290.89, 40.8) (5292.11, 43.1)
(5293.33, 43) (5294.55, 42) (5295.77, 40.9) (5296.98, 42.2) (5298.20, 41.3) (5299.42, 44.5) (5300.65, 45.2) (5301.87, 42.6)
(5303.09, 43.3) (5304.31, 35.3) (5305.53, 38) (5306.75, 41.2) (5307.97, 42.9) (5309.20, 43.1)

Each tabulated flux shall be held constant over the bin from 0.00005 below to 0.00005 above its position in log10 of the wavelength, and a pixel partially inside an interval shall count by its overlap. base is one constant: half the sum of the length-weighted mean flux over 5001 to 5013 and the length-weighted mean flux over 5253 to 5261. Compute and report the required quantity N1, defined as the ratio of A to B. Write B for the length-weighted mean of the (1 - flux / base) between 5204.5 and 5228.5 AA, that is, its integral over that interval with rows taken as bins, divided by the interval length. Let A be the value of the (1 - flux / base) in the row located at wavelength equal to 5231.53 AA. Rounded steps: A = -0.03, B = 0.050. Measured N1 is -0.6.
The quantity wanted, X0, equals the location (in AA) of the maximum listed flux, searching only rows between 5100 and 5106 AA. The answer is 5104.21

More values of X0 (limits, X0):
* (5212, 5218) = 5213.49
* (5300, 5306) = 5300.65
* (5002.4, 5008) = 5004.13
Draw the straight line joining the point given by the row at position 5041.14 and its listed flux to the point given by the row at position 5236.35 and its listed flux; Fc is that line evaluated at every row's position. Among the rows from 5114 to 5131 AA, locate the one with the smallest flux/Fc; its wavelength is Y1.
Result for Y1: 5121.87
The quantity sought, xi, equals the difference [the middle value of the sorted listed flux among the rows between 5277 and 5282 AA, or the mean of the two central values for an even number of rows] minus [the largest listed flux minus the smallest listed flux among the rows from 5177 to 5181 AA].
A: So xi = 39.7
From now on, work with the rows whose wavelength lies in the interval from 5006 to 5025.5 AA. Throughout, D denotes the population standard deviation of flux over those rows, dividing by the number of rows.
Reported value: 1.2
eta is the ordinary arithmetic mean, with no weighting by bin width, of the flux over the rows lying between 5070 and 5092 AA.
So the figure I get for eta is 37.8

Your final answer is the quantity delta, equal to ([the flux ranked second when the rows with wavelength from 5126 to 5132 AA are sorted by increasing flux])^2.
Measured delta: 1444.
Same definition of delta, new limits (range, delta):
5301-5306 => 1444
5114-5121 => 1414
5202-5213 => 1296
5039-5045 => 1459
